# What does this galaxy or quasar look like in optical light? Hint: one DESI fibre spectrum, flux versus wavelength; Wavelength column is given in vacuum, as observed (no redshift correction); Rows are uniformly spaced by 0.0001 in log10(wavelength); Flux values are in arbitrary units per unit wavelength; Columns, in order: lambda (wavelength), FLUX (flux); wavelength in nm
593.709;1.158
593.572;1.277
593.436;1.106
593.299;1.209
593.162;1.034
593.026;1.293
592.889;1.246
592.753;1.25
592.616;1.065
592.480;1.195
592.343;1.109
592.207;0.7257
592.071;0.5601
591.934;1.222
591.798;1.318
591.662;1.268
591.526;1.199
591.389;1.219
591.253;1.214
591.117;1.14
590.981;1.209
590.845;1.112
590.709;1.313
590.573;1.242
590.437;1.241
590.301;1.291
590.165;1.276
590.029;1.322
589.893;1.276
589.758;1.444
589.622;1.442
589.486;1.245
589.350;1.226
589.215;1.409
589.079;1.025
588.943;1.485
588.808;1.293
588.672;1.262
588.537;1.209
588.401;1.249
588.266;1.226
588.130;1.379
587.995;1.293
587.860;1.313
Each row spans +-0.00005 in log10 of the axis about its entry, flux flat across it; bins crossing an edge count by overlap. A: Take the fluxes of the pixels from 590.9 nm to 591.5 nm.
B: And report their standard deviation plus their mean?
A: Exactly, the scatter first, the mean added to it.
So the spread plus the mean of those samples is 1.23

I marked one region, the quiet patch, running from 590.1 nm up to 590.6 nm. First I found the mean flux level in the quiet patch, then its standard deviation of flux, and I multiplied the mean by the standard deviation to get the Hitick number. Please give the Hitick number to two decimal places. 0.03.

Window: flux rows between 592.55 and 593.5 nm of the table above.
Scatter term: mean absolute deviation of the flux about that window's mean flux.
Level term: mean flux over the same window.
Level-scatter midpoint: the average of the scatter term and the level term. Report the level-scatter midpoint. 0.630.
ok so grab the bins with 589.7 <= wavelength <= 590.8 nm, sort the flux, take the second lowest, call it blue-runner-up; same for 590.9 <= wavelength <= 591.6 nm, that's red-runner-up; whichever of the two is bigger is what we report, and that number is 1.24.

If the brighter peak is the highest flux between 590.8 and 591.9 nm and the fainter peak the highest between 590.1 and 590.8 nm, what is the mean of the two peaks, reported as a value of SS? 1.32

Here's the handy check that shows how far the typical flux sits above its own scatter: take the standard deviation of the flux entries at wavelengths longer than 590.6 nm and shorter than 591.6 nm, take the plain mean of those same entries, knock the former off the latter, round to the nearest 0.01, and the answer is 1.14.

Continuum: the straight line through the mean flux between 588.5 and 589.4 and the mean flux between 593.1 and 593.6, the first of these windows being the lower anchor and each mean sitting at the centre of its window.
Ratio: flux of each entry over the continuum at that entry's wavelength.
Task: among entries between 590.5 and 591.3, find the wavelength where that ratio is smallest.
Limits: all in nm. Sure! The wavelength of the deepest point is 590.845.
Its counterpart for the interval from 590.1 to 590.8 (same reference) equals 590.437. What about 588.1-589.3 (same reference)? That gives 589.079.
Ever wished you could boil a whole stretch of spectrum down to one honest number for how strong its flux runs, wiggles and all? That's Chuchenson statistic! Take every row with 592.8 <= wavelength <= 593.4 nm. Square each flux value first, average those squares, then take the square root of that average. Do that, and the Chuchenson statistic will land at 1.20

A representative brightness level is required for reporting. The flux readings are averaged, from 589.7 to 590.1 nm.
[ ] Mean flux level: 1.35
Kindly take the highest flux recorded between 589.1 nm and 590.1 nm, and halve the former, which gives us 0.72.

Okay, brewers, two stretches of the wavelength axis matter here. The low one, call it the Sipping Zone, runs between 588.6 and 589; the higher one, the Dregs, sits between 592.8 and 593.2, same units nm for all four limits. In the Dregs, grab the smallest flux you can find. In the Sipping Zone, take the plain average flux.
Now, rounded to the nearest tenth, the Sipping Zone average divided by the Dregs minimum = 1.3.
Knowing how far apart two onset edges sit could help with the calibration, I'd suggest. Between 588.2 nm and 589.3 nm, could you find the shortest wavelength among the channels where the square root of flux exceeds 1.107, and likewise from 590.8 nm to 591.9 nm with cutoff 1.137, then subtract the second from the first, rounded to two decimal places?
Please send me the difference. -3.53 nm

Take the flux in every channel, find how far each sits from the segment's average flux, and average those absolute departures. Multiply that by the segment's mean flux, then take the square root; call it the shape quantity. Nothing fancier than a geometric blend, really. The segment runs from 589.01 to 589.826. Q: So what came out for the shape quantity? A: 0.42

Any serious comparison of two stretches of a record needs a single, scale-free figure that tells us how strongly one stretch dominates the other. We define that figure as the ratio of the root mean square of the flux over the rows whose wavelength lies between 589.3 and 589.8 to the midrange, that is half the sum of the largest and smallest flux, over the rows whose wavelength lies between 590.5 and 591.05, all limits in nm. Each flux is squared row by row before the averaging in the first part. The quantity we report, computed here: 1.11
